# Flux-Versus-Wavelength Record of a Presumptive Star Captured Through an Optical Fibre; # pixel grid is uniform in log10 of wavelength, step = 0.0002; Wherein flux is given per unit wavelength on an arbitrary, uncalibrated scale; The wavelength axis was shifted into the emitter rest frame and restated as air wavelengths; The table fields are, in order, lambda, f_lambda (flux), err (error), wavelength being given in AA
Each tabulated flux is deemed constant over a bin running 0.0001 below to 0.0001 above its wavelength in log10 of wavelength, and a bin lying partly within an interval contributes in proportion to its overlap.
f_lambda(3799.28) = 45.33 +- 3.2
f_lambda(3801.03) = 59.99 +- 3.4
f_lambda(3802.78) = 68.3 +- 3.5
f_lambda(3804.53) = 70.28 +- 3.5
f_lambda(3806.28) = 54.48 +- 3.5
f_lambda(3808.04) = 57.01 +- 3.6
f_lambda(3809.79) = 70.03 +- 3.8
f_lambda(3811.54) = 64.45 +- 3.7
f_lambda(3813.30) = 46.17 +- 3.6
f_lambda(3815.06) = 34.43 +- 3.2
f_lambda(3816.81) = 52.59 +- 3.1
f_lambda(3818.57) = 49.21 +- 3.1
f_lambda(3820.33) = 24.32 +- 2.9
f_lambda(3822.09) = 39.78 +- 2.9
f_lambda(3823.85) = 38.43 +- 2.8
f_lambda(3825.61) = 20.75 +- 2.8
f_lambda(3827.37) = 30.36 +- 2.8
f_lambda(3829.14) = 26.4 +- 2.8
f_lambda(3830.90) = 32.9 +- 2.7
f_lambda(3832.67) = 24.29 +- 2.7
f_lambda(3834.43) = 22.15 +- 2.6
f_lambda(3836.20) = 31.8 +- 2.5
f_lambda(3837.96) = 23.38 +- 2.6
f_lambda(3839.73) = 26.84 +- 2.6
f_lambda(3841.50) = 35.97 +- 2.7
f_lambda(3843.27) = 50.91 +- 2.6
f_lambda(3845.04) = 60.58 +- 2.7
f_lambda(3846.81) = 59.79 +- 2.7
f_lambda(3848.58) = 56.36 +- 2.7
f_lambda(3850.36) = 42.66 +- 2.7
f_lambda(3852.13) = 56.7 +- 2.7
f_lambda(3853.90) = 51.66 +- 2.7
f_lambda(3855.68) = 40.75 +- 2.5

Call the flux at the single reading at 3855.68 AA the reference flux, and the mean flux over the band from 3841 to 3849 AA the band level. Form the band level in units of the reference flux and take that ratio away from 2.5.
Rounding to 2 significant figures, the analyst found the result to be 1.2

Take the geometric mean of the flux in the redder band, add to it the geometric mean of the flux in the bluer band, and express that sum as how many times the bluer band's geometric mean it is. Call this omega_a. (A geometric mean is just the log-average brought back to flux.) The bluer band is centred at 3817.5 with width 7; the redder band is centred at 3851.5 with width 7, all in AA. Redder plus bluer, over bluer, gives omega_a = 2.3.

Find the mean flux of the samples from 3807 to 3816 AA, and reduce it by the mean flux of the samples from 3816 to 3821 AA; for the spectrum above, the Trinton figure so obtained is 12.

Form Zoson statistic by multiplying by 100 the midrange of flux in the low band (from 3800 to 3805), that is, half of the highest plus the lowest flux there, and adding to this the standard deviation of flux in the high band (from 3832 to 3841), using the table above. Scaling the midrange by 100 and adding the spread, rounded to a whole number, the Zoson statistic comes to 6517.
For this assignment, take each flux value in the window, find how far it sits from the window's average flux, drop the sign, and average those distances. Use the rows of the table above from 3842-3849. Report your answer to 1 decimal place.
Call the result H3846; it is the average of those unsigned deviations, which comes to 3.3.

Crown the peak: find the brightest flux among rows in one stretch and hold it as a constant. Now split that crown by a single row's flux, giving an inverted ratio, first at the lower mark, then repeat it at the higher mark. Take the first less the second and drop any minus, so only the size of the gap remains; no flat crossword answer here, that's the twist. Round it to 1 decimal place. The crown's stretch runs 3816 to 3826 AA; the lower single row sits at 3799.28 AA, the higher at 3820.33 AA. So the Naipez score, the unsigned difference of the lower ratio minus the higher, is 1.0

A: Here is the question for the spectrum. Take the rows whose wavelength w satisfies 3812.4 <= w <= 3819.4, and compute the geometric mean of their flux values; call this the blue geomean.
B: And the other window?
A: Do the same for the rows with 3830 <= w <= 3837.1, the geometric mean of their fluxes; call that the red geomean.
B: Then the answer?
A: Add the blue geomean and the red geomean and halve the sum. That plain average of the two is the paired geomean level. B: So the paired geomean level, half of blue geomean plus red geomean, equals 36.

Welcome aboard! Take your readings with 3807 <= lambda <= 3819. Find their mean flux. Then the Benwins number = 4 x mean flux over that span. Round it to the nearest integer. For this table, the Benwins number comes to 214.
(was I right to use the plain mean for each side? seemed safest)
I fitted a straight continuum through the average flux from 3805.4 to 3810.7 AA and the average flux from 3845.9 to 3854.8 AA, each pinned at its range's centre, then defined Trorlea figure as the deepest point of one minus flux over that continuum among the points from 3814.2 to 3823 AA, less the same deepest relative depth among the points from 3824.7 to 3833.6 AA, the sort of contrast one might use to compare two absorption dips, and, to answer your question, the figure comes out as -0.06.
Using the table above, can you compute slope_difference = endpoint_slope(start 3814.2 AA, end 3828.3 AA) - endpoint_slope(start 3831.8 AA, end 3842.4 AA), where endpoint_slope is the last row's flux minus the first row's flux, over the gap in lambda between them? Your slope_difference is -2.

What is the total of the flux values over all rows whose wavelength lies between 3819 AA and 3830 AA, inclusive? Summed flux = 180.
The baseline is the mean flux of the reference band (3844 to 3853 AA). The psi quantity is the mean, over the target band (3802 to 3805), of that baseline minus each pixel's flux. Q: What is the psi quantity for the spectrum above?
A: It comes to -14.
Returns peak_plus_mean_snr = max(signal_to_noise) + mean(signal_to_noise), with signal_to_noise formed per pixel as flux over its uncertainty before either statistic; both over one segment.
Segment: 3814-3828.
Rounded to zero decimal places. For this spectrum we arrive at 29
